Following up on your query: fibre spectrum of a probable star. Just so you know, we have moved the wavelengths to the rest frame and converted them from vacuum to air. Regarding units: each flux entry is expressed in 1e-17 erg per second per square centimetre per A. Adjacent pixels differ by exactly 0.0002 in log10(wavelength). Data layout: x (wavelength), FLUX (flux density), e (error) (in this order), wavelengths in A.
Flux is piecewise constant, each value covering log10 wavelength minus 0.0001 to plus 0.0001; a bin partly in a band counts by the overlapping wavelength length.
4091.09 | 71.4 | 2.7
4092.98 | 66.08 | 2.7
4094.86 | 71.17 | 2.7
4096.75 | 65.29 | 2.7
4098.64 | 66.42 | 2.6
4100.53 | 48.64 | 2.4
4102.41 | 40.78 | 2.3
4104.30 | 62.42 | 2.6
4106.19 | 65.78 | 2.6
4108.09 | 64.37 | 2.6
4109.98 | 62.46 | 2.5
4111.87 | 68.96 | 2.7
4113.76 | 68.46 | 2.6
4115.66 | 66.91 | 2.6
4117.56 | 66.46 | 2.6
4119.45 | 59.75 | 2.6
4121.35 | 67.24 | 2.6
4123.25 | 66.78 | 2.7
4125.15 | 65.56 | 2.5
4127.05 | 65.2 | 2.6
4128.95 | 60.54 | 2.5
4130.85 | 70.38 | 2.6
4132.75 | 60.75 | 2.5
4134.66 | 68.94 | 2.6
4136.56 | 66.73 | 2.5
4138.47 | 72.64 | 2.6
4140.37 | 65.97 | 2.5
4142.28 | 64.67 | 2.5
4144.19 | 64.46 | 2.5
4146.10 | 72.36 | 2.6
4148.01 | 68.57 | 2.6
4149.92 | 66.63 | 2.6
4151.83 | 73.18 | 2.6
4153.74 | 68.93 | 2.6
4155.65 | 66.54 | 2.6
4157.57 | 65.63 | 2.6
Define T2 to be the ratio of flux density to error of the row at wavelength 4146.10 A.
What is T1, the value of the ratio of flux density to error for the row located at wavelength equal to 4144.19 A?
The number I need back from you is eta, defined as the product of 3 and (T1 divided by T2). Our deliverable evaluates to 2.8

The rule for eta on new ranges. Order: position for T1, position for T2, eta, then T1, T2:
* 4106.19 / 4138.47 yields 2.7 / 25.3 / 27.9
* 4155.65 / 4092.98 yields 3.1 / 25.6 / 24.5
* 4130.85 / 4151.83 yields 2.9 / 27.1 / 28.1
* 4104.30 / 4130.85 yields 2.7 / 24.0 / 27.1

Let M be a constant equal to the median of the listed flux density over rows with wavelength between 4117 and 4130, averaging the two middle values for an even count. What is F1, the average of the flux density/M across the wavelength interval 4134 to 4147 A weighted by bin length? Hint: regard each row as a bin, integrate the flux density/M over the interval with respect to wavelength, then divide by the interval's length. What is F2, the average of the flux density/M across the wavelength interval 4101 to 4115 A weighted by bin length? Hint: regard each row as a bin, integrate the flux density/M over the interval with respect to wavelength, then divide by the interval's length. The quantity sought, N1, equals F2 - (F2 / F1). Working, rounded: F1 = 1.04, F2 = 0.94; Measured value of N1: 0.033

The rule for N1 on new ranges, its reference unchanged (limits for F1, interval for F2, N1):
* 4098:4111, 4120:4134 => -0.118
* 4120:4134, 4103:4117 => -0.007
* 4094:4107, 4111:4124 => -0.095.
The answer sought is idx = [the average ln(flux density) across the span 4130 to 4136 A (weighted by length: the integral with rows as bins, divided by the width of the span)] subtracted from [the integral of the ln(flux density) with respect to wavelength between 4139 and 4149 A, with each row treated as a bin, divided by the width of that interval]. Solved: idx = 0.01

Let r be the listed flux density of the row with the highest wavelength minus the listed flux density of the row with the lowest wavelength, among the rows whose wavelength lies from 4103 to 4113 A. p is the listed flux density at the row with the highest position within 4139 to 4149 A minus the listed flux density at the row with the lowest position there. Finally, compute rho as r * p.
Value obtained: 17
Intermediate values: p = 3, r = 7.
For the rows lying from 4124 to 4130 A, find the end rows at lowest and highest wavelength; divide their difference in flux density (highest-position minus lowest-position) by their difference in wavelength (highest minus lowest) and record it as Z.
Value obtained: -1.3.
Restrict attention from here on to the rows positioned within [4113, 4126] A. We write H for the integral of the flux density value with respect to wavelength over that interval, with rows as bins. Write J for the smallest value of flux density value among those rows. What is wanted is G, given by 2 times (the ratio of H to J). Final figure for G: 29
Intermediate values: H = 855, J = 59.75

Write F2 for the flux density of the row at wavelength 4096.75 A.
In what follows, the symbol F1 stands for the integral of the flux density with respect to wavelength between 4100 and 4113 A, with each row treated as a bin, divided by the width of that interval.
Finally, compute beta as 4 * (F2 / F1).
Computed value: 4.4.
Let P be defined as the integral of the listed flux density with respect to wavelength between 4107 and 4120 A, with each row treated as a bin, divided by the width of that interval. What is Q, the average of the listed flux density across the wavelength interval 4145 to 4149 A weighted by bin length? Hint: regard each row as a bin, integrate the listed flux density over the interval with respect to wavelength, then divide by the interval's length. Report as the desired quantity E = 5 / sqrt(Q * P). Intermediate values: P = 65.5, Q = 70.2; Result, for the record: 0.0737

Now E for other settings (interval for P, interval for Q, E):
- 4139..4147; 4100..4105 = 0.0861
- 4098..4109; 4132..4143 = 0.0805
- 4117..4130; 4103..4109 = 0.0786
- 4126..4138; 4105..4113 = 0.0763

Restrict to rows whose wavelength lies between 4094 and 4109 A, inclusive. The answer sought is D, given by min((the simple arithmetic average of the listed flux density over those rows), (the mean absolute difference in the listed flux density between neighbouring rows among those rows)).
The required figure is 8.4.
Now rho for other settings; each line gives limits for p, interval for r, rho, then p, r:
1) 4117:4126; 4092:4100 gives 0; -1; 0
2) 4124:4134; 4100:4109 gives -76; -5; 16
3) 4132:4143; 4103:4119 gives 16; 4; 4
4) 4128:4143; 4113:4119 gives -8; 4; -2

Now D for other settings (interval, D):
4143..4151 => 4.5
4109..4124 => 3.4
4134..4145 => 3.3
